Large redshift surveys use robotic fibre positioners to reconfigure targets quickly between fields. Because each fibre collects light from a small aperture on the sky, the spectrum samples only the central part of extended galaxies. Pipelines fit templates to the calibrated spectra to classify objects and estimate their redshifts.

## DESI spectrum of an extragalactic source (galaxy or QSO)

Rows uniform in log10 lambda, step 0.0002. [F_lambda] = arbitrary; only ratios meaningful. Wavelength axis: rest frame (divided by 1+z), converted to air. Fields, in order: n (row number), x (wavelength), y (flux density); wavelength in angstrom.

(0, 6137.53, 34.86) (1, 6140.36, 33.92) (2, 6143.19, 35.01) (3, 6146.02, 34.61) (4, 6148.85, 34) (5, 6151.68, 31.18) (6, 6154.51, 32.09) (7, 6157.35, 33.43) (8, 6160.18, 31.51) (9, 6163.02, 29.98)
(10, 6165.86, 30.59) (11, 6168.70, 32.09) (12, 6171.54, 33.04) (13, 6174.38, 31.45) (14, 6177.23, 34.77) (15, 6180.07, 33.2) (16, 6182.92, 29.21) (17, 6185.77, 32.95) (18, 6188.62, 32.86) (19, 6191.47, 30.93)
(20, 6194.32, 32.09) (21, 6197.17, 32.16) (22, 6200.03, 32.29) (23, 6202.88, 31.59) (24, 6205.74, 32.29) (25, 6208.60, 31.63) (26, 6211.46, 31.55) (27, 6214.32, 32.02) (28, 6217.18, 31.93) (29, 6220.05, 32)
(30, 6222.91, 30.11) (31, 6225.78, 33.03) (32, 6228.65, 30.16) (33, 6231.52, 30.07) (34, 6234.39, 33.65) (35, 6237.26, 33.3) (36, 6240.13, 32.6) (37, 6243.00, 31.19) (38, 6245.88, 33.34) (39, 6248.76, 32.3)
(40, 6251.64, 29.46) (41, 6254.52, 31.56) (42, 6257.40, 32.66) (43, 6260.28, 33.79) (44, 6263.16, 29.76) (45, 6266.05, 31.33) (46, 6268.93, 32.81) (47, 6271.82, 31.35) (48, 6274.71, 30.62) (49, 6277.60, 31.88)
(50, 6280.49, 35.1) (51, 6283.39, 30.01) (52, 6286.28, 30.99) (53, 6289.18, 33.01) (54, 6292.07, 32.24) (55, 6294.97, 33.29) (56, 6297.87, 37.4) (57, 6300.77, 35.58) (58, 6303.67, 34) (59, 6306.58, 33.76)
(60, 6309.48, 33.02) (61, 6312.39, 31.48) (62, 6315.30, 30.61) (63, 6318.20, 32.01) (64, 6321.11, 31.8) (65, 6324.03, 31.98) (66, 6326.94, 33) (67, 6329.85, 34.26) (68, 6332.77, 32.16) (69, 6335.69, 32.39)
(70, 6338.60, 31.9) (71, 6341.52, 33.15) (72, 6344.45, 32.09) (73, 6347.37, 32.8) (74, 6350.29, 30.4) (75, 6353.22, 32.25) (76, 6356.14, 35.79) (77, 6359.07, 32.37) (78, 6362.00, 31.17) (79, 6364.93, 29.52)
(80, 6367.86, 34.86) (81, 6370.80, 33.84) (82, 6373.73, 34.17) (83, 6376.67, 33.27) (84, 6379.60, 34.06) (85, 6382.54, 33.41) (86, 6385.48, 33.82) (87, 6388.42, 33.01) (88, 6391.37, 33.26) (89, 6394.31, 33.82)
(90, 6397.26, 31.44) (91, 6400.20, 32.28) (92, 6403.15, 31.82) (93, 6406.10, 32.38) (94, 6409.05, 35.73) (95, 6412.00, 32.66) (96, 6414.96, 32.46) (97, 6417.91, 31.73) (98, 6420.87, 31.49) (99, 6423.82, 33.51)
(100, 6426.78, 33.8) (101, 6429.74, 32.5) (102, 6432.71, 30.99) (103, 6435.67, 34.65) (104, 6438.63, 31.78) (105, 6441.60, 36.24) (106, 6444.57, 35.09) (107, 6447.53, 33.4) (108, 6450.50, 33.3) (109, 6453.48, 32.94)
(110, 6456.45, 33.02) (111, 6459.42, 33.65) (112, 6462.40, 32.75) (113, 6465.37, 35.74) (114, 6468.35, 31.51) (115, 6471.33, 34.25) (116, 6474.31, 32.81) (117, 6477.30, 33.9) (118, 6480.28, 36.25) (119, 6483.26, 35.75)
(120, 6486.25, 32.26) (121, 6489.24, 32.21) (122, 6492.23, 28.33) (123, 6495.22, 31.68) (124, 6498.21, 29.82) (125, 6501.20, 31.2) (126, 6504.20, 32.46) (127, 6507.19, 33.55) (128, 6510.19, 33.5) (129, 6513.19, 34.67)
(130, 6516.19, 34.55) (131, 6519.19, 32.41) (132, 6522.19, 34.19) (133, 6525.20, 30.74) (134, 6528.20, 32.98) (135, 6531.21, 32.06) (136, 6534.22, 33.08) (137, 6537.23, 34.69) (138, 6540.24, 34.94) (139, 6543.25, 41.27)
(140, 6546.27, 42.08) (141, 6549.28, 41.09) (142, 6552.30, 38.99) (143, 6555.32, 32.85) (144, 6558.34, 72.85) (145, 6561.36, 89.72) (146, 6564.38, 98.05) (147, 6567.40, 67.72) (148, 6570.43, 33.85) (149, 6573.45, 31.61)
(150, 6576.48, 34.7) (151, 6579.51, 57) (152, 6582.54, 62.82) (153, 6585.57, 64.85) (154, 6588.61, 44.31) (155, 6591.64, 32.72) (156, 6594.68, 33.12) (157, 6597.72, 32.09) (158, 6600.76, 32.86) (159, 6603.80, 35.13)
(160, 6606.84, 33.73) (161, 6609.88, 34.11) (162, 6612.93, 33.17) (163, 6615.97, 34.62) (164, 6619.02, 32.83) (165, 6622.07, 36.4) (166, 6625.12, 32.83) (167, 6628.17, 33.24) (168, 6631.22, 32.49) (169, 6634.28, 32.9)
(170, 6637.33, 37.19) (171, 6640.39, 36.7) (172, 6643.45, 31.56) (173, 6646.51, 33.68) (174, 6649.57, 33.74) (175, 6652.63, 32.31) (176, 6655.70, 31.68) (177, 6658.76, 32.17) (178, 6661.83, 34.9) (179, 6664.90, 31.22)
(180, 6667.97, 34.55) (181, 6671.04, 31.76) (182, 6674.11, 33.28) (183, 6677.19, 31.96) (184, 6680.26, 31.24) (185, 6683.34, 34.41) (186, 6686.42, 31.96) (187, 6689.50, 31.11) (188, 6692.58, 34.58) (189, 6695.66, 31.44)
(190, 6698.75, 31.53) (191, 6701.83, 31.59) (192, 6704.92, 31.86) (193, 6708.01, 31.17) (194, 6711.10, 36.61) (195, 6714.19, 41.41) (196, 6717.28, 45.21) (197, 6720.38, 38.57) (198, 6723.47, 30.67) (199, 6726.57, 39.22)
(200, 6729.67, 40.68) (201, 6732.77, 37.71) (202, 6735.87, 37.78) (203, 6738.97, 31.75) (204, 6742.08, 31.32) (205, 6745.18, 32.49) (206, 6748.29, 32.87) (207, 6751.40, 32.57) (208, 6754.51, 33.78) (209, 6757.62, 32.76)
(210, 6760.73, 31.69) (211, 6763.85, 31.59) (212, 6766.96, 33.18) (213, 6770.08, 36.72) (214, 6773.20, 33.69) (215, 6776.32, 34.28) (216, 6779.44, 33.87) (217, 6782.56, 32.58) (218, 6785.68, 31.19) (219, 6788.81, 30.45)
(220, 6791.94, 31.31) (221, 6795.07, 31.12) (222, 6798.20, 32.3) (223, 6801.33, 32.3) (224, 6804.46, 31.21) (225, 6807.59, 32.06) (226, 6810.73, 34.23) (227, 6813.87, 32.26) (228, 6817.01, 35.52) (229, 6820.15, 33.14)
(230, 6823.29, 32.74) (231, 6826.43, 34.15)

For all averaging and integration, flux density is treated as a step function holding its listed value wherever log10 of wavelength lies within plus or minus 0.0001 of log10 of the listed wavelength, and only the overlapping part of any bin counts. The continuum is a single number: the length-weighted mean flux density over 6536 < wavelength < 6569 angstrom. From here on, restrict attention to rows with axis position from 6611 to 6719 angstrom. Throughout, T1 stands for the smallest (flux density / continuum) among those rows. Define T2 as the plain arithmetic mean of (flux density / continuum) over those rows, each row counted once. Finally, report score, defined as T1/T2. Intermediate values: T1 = 0.574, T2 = 0.622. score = 0.92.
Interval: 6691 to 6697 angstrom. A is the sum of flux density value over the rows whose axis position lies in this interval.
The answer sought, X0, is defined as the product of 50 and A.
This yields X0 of 3301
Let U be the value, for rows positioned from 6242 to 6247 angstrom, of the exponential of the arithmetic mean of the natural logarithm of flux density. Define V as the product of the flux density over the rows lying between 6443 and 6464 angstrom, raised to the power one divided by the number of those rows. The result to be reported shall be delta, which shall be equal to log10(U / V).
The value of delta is -0.02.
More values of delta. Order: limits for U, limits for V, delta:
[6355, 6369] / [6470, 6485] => -0.02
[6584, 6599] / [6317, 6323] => 0.10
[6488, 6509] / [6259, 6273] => -0.01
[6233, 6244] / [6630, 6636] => 0.00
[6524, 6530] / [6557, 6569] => -0.41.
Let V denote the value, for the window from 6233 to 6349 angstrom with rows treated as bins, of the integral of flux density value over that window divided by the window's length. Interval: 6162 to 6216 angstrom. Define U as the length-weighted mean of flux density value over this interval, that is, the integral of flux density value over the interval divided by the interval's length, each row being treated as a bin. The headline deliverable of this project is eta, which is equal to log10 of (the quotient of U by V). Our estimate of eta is -0.01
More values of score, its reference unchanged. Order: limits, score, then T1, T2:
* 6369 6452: 0.93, 0.572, 0.613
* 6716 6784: 0.88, 0.566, 0.642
